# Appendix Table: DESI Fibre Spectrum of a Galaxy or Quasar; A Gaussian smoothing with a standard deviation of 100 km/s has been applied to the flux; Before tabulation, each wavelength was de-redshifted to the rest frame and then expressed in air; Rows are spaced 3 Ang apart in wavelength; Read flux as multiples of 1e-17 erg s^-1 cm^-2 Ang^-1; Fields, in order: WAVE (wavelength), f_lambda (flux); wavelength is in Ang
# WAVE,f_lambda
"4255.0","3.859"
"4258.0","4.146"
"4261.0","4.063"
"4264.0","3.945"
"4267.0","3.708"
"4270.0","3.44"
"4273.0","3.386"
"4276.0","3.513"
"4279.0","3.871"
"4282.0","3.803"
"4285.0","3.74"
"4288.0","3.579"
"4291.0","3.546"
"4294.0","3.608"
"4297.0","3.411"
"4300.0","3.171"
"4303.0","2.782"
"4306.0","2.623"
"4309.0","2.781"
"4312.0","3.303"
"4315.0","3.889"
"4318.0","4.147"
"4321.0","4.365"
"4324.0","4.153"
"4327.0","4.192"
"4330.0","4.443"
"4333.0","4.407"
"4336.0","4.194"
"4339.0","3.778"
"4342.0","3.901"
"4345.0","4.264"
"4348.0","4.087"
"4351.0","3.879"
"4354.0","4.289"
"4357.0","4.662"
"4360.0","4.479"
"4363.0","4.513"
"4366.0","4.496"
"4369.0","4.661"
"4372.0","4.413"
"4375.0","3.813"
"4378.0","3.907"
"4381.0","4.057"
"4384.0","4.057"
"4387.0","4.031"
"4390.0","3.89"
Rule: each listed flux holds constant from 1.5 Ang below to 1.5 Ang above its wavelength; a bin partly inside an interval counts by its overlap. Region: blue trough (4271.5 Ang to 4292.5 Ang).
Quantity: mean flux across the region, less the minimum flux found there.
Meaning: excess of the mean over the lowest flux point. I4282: 0.2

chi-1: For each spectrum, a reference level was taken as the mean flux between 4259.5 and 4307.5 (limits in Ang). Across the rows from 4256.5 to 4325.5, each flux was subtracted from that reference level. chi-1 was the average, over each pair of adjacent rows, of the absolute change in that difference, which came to 0.208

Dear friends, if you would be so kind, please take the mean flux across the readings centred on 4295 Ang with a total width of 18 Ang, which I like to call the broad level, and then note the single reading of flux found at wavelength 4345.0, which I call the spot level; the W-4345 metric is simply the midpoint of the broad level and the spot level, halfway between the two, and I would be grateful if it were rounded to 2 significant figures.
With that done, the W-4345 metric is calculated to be 3.8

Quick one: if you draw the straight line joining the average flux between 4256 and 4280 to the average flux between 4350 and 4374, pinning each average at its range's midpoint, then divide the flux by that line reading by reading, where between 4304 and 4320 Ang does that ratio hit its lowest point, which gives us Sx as 4306.0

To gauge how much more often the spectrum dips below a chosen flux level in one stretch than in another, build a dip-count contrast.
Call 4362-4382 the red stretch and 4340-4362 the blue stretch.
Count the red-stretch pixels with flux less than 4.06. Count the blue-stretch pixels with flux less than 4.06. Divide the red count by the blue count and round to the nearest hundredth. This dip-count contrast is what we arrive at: 1.50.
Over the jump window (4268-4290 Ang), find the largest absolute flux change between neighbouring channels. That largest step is 0.36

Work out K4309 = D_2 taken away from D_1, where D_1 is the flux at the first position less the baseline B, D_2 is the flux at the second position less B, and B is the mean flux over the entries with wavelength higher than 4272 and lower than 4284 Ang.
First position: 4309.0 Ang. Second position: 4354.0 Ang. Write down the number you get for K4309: -1.5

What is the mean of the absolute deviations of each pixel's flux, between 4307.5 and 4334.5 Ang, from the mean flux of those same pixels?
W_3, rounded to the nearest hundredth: 0.43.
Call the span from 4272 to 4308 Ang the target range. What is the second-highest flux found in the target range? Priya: 3.803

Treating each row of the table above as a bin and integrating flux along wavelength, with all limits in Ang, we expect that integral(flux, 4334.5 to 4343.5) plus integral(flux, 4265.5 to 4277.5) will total 78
